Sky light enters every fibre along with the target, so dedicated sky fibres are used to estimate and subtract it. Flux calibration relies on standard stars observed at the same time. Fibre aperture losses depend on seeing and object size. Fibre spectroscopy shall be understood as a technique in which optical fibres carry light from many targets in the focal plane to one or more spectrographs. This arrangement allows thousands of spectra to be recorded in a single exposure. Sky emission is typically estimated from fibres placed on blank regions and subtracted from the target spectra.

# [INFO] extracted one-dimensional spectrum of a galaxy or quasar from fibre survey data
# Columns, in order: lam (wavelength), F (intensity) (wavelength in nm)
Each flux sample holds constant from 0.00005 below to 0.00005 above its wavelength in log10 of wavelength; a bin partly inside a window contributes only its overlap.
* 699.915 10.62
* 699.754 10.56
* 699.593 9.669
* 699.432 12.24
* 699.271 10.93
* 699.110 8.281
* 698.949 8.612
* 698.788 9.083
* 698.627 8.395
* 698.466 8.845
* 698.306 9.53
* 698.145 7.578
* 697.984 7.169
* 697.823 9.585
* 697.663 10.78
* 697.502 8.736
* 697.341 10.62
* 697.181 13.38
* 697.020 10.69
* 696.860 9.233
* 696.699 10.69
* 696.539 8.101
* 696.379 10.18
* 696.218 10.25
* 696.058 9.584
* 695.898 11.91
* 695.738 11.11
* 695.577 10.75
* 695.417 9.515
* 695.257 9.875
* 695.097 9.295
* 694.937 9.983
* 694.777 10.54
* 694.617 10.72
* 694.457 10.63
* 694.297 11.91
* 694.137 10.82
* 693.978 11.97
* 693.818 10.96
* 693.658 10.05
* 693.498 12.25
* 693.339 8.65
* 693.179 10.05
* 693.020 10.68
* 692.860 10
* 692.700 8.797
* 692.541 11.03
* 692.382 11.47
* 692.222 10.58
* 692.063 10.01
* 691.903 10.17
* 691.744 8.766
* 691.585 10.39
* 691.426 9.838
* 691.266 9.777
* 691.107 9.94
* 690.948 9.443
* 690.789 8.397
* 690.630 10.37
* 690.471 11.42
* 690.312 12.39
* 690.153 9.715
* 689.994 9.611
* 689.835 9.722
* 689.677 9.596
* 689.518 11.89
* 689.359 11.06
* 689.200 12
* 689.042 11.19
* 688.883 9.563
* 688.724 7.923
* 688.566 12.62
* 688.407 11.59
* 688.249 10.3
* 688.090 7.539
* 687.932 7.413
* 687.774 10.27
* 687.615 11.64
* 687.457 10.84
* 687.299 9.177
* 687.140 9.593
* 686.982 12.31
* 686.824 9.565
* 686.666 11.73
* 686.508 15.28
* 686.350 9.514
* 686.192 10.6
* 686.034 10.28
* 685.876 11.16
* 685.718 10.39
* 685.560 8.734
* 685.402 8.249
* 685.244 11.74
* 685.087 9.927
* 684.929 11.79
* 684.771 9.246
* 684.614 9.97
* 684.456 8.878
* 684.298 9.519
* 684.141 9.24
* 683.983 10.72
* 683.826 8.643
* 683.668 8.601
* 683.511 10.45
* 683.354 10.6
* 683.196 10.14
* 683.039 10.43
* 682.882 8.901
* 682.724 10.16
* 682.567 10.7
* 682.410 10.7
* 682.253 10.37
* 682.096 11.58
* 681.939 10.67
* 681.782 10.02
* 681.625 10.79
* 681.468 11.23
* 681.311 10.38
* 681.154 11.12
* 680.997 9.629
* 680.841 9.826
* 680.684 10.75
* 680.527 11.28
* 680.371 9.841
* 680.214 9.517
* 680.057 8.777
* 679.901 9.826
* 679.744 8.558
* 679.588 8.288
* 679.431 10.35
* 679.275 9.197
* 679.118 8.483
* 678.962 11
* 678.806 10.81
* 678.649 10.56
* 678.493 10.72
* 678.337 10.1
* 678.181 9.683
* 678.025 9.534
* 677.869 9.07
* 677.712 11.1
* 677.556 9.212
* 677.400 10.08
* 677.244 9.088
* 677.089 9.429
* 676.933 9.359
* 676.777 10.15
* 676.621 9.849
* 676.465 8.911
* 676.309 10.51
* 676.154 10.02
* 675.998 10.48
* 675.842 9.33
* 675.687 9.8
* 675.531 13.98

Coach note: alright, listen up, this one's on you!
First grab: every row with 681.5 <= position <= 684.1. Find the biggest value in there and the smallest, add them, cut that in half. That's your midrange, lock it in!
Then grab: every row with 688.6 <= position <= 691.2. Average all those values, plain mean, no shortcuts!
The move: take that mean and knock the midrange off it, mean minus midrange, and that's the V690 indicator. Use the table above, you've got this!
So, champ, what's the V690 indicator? 0.2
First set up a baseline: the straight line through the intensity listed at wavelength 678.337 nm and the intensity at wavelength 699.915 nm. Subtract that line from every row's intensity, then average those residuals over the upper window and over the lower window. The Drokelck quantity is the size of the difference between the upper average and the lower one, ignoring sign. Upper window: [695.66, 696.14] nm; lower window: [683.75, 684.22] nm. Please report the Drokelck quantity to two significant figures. 1.0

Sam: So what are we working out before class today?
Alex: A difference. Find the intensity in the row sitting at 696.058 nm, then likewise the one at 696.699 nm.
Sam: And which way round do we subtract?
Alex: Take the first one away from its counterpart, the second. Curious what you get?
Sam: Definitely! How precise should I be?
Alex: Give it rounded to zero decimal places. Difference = 1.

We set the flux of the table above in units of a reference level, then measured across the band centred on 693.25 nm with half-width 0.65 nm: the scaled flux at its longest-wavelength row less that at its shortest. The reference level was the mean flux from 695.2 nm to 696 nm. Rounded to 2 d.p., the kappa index 0.20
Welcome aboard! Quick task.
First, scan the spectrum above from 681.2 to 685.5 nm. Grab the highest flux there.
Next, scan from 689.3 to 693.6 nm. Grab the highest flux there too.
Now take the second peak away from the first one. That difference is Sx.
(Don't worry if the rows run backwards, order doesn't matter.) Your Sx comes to -0.6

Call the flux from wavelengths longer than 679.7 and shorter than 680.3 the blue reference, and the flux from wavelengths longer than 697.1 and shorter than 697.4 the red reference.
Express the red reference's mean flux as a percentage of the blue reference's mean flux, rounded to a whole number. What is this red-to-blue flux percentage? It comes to 131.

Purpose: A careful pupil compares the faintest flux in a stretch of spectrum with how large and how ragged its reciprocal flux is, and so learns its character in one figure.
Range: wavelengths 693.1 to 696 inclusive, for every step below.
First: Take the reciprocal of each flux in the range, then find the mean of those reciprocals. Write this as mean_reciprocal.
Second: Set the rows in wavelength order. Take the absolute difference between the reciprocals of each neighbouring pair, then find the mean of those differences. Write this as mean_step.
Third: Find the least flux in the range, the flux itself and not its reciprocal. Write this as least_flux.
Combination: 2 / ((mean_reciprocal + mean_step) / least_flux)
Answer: 166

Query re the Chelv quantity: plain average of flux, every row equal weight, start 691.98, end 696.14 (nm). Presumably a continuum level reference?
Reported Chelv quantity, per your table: 10.5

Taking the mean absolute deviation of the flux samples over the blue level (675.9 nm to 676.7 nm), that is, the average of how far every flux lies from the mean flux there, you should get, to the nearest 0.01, 0.46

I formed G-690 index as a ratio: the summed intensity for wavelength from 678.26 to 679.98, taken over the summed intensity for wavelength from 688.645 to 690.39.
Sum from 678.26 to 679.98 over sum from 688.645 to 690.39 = 0.941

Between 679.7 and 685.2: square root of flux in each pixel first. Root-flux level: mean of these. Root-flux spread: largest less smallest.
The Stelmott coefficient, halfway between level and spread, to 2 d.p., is 1.84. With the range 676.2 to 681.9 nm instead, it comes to 1.81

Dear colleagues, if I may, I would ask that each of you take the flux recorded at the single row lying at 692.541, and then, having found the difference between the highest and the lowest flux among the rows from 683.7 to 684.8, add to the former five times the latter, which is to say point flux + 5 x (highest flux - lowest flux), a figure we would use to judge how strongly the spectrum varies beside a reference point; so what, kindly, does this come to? 21.4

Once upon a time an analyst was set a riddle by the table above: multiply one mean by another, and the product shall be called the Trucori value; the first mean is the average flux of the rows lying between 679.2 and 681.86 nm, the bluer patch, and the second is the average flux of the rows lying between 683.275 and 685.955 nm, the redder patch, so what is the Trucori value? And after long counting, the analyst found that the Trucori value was 98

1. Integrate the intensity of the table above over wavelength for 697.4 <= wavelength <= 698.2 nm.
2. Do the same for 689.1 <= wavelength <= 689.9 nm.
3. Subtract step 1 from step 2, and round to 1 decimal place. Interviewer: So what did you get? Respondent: 1.6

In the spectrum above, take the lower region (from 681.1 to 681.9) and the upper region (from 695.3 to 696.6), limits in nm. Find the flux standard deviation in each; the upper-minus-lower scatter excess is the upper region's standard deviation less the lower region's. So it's 0.6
